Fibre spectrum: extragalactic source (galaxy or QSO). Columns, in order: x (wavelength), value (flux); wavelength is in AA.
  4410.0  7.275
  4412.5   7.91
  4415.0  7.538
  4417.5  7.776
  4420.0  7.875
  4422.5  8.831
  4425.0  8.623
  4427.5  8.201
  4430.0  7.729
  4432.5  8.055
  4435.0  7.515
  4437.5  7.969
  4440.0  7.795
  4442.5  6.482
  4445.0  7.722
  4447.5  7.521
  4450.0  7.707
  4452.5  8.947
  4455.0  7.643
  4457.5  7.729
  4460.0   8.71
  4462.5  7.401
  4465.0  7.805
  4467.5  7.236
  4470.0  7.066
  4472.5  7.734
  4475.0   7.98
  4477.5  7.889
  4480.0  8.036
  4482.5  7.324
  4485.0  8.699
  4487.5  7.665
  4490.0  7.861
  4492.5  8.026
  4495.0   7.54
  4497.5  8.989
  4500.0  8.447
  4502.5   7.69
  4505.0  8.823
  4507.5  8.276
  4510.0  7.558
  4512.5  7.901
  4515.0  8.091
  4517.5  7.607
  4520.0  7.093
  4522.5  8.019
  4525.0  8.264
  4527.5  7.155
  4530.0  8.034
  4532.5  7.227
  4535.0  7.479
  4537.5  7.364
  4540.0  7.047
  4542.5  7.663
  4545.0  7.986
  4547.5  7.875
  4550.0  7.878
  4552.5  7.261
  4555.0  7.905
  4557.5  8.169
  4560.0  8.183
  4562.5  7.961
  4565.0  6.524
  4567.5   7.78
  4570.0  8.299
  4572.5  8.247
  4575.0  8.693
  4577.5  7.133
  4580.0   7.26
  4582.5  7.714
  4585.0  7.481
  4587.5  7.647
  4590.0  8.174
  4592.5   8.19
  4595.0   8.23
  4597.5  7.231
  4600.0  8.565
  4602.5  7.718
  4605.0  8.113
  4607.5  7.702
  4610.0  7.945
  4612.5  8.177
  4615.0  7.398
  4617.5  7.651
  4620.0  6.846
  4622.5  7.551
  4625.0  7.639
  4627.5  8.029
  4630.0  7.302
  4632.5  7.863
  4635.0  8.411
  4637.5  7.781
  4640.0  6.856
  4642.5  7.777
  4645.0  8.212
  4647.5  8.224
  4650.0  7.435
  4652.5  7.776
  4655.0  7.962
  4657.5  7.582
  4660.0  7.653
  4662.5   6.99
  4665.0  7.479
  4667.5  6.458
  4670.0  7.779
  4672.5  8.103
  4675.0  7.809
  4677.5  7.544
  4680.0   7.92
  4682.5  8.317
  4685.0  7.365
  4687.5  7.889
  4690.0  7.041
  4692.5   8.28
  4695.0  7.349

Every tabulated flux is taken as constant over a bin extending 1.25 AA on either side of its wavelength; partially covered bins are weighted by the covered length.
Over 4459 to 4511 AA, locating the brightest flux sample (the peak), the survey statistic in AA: 4497.5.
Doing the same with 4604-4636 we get 4635.0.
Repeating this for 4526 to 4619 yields 4575.0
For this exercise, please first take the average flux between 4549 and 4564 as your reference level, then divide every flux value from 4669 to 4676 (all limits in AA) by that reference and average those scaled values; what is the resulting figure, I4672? 1.00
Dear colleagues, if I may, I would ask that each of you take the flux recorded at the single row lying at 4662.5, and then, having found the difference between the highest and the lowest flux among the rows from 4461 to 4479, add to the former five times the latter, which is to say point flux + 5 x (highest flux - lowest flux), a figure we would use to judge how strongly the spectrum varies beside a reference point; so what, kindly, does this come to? 12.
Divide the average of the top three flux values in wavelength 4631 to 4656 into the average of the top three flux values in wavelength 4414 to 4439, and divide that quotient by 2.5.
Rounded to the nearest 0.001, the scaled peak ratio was 0.413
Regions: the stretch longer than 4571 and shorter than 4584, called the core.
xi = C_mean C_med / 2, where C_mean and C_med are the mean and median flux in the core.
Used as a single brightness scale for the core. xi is 30.1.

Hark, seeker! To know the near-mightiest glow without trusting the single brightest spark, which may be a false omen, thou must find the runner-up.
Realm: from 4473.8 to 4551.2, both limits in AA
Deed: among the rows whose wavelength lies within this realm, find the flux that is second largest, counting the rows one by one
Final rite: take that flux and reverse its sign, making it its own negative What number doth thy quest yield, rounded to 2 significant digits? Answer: -8.8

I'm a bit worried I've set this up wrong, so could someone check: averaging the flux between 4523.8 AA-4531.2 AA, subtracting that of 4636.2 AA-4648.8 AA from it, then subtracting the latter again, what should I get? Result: -7.7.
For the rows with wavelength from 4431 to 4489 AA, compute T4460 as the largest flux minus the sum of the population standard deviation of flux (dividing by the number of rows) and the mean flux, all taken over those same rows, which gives 0.66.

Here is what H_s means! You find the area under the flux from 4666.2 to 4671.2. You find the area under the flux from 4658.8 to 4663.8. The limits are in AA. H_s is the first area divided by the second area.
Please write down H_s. 0.97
